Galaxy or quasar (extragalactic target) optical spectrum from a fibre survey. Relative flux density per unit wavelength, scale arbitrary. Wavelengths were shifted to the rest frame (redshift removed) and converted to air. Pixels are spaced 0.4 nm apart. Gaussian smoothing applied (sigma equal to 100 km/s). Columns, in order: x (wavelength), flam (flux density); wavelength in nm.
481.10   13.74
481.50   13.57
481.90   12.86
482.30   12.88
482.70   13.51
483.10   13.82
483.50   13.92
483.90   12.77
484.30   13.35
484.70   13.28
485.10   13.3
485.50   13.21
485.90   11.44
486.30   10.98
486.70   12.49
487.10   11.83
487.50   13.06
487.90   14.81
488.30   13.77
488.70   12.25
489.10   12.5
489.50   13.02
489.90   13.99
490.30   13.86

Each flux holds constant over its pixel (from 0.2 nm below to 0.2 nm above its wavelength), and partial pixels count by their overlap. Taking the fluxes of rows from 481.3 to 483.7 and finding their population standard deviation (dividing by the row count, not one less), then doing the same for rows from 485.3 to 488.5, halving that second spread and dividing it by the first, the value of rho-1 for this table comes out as 1.43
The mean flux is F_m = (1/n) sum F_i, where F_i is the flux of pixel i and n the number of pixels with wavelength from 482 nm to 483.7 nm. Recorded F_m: 13.5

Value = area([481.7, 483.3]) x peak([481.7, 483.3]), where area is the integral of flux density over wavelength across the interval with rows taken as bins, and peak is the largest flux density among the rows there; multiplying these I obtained 293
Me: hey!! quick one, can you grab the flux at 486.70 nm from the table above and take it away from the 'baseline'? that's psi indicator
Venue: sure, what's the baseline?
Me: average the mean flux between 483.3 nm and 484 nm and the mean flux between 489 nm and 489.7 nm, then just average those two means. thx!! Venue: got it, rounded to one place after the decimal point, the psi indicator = 0.6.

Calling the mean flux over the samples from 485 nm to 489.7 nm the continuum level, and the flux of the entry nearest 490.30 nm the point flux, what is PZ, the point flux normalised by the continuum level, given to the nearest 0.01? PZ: 1.09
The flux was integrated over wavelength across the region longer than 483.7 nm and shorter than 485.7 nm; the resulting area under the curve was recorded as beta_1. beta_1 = 26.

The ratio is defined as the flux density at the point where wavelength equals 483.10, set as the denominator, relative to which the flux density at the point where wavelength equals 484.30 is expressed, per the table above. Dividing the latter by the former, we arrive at 0.97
